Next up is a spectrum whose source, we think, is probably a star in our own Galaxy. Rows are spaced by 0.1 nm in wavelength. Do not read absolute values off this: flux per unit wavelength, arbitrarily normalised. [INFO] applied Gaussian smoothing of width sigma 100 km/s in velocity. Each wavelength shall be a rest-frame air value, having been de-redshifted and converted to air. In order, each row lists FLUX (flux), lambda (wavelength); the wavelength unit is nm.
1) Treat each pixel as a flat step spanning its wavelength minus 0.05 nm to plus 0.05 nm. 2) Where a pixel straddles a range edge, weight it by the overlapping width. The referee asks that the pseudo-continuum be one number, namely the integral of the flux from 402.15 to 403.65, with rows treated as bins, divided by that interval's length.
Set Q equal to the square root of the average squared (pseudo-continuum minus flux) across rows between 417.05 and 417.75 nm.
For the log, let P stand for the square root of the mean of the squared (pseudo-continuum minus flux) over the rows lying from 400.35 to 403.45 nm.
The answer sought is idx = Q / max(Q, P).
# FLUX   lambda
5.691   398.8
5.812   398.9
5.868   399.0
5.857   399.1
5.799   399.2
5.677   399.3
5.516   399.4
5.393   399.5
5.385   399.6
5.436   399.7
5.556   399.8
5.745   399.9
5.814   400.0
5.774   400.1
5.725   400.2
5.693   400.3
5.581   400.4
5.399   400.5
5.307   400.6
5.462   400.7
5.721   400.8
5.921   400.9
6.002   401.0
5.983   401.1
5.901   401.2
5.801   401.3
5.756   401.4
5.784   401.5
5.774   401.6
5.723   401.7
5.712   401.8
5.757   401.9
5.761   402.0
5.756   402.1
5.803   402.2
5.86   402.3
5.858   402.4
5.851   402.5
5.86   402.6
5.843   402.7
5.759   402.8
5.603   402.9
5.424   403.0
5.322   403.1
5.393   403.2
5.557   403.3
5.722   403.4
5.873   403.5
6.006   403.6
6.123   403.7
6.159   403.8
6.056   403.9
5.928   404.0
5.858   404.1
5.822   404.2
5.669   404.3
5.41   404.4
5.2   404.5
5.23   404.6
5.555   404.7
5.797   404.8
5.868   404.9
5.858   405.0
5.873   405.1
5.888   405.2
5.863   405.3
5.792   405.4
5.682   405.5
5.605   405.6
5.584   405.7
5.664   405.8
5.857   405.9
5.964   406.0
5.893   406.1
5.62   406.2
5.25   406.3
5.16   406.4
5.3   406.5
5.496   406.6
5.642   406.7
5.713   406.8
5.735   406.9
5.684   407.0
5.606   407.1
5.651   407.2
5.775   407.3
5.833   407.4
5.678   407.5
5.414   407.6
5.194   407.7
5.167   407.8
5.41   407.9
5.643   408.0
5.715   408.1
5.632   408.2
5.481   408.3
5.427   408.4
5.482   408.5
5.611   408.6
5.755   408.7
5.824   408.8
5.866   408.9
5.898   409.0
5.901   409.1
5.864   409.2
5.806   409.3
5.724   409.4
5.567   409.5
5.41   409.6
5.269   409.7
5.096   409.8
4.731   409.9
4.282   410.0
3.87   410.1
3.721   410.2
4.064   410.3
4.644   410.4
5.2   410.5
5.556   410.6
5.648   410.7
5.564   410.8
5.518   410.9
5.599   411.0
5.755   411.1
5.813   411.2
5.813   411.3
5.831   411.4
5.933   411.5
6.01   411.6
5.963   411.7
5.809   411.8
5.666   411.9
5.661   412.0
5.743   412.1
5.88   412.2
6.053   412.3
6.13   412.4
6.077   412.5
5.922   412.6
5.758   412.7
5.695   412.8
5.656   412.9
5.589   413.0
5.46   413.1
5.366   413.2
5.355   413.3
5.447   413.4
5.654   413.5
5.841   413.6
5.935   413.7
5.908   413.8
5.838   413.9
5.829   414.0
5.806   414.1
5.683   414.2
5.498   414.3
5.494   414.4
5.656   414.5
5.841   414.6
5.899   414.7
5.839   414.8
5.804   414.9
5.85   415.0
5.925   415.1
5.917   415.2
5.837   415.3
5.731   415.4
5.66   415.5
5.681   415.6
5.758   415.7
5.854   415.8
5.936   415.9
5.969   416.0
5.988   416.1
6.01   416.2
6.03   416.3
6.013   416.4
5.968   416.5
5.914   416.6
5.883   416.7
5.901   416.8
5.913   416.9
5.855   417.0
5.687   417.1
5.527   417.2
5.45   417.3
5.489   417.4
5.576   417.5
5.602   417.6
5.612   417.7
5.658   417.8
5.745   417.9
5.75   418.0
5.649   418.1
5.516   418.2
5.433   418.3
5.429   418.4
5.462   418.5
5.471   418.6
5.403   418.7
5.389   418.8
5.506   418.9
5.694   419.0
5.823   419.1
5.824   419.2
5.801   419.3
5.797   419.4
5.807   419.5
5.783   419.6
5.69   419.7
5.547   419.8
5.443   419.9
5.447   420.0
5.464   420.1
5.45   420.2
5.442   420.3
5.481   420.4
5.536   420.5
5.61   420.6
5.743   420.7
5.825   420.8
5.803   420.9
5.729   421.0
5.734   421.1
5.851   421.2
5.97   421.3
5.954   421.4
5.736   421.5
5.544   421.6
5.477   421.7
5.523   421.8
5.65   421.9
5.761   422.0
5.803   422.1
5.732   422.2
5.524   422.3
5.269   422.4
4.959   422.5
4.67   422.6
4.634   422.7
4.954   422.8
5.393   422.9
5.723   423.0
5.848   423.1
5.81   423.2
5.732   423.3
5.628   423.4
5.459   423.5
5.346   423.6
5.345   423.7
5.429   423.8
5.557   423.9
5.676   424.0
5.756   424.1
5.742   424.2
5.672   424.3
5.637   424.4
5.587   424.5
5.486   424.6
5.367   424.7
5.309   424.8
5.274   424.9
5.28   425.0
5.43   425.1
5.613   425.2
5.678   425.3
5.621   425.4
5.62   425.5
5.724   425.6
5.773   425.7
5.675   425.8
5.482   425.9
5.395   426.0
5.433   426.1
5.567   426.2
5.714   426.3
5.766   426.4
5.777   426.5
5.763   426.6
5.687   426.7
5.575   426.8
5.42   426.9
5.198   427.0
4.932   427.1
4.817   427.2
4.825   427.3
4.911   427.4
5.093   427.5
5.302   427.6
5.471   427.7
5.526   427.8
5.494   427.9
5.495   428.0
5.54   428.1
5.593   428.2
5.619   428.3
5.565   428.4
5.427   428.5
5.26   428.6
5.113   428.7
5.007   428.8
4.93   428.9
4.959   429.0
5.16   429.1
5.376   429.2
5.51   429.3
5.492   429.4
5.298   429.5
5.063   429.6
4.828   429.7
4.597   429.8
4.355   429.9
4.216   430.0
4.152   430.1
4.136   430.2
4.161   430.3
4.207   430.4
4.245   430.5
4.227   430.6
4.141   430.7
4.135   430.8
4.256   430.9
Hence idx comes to 0.90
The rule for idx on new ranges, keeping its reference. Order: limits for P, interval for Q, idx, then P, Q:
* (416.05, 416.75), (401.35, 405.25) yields 0.84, 0.26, 0.220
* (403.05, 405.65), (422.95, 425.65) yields 0.87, 0.26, 0.223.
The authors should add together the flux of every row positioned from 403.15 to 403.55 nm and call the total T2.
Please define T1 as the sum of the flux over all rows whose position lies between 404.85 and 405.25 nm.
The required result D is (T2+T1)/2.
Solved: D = 23.0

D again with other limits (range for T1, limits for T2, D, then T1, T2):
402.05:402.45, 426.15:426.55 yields 23.1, 23.3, 22.8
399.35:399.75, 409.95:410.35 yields 18.8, 21.7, 15.9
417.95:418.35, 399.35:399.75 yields 22.0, 22.3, 21.7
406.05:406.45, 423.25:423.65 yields 22.0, 21.9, 22.2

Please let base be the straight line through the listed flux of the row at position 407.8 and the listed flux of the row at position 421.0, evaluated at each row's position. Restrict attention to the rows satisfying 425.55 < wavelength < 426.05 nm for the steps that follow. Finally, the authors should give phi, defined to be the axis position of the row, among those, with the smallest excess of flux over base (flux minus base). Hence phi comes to 426.0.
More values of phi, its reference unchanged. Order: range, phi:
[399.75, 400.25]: 399.8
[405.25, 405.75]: 405.7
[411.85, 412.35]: 412.0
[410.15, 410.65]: 410.2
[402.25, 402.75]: 402.7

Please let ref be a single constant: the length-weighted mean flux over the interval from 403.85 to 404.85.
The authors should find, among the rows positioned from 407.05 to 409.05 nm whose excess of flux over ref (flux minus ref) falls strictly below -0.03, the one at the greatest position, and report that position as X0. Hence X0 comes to 408.6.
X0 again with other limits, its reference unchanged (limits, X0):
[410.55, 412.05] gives 411.0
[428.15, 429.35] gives 429.3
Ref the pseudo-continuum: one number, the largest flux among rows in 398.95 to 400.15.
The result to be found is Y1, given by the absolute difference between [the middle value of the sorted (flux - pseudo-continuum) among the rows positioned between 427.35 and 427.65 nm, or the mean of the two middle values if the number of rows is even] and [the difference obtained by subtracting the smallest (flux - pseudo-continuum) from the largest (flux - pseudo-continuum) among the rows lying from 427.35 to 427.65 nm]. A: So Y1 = 1.2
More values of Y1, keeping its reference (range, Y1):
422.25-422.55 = 1.2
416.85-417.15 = 0.2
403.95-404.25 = 0.1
